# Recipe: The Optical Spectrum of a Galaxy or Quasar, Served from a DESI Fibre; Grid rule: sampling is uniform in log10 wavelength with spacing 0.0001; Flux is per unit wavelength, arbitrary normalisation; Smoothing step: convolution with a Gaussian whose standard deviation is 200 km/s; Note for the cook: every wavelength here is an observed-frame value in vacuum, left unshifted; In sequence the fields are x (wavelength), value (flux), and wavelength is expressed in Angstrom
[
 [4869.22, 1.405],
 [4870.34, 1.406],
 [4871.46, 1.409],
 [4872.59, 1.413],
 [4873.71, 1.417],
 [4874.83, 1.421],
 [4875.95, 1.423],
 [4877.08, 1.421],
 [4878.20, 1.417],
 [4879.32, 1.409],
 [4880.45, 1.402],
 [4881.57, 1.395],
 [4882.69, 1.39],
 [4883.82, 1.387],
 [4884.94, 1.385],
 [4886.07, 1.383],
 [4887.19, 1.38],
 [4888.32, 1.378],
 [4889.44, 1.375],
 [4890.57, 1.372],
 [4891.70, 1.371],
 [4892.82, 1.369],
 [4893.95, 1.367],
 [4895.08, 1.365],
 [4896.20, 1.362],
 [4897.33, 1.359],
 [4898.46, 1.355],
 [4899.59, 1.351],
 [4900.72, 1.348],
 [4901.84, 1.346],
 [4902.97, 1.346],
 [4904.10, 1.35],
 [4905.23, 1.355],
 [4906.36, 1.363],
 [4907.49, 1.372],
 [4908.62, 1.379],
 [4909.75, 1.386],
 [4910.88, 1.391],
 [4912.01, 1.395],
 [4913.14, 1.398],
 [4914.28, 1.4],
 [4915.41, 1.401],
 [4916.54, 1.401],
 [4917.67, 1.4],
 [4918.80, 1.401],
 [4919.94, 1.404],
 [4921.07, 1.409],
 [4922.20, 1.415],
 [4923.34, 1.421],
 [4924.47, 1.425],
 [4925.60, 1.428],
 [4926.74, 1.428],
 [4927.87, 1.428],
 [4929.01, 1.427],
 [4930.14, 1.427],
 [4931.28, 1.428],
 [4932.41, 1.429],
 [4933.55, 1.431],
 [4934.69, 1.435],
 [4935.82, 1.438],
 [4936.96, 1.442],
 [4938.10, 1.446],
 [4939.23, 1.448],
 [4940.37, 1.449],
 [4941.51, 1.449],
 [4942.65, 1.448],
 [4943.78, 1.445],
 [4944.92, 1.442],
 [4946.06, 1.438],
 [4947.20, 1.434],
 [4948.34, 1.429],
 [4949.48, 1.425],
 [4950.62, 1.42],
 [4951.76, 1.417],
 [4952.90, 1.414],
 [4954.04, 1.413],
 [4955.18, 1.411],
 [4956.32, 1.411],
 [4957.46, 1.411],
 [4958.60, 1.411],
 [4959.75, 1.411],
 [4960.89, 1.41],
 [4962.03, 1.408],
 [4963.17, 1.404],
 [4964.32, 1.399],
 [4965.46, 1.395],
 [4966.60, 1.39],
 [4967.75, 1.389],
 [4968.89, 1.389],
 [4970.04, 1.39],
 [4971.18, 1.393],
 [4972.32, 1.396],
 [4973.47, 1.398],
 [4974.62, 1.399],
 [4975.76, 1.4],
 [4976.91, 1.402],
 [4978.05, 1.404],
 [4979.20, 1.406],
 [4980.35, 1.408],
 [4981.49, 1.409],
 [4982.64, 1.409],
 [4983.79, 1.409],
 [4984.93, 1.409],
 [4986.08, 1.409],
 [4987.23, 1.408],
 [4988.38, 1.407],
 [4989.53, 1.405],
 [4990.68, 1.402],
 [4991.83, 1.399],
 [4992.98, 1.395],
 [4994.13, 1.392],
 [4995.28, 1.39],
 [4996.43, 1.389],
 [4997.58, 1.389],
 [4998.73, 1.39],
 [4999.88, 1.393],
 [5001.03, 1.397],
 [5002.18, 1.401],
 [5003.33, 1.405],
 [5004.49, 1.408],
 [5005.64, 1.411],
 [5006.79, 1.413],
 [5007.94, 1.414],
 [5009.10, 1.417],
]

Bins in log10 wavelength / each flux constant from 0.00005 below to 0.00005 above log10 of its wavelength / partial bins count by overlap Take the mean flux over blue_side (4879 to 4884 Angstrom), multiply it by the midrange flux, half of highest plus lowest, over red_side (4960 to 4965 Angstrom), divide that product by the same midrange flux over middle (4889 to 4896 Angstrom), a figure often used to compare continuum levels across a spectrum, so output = 1.43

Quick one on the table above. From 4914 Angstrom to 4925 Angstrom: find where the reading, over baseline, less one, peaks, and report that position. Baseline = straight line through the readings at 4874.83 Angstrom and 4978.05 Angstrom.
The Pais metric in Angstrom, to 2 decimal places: 4924.47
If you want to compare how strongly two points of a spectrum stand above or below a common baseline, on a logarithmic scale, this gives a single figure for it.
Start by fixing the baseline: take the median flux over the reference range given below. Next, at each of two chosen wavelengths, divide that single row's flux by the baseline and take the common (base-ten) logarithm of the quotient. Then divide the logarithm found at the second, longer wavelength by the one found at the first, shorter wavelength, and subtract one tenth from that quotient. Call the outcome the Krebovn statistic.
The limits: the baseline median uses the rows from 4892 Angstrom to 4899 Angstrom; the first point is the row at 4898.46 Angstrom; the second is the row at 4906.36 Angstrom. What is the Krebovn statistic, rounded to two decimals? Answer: -0.04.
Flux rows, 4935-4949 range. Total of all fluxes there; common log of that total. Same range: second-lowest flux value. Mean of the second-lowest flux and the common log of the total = 1.34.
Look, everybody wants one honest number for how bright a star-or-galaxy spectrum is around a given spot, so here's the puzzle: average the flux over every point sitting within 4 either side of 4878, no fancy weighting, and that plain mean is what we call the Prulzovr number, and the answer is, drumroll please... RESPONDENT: 1.41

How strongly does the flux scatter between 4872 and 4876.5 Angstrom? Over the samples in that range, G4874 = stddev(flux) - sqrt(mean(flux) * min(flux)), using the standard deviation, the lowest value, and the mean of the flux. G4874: -1.41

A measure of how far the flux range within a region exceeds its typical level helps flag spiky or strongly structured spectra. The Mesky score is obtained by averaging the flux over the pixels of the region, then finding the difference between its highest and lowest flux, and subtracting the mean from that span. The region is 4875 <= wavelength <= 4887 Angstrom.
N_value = -1.36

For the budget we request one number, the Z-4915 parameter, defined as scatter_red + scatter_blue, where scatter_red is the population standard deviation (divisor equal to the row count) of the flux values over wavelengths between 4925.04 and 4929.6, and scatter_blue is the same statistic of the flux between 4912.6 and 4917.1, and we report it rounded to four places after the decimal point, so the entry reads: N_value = 0.0017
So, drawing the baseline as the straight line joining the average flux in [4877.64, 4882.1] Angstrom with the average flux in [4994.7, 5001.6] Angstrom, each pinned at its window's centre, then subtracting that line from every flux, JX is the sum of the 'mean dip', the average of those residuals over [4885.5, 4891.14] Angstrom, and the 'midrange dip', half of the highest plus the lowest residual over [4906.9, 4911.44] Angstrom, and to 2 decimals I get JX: -0.05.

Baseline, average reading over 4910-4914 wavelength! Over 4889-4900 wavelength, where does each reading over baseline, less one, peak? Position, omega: 4889.44 Angstrom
